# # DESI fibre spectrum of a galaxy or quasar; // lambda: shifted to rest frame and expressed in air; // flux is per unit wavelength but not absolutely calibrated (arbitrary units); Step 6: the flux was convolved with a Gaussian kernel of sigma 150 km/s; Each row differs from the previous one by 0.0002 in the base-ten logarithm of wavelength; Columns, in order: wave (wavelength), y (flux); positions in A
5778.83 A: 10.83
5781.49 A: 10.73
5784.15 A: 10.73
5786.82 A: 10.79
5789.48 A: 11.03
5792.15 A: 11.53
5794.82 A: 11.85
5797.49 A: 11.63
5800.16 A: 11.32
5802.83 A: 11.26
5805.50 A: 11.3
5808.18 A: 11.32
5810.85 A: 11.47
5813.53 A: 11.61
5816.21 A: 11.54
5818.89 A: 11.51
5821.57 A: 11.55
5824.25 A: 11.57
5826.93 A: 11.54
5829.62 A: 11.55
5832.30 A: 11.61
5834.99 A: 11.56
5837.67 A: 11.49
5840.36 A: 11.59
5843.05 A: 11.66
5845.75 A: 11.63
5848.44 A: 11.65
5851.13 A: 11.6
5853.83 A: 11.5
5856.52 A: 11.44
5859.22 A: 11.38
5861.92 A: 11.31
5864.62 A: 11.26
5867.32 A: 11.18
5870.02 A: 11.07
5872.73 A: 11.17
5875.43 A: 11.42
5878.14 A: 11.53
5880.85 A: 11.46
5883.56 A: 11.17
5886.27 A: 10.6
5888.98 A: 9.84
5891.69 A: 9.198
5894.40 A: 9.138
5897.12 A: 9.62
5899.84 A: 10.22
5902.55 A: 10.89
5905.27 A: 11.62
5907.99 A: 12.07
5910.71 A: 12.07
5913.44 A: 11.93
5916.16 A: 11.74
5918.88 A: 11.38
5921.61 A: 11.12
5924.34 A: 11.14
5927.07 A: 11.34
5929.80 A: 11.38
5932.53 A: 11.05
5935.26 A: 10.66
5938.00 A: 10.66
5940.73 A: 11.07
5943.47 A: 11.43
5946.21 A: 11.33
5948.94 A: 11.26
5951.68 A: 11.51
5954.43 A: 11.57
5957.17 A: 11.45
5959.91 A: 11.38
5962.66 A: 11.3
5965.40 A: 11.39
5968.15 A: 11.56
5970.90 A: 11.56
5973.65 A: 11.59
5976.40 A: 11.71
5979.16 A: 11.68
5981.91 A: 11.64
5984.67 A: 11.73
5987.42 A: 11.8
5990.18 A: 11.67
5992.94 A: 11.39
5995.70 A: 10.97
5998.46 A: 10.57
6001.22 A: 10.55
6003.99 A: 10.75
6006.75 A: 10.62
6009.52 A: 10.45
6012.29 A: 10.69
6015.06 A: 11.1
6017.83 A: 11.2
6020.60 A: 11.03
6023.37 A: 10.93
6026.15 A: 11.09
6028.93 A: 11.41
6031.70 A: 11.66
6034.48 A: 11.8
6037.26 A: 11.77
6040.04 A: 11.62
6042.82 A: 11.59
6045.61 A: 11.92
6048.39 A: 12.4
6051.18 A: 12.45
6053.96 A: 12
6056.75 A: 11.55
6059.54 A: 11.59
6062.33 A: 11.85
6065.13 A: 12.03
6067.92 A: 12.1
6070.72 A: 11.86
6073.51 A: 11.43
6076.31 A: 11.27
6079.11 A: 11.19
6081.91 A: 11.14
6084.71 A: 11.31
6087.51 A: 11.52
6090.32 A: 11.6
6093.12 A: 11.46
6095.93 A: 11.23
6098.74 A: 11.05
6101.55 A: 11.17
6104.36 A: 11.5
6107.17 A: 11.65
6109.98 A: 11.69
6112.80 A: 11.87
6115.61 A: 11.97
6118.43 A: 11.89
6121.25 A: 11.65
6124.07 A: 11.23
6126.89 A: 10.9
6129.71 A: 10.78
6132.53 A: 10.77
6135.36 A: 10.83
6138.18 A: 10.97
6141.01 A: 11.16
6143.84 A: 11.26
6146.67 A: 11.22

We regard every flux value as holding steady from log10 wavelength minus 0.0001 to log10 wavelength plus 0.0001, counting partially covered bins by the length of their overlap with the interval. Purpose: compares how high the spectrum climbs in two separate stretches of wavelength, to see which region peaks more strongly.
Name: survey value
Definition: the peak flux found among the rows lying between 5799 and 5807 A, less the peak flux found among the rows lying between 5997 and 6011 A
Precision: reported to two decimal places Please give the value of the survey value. 0.57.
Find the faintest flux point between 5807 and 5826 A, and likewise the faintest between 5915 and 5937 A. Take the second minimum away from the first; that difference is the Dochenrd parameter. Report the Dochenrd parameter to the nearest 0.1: 0.7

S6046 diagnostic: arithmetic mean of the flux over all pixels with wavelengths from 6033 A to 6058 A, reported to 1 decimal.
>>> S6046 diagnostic 11.9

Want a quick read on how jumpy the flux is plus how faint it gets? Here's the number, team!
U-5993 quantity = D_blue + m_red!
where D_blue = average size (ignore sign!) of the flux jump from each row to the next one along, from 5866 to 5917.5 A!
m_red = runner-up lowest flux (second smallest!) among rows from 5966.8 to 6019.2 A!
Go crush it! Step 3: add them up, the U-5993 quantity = 10.9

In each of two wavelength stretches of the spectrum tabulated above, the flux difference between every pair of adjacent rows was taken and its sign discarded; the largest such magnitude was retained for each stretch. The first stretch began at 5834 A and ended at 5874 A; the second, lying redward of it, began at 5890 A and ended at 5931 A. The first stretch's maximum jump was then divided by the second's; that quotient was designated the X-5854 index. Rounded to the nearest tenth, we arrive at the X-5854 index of 0.2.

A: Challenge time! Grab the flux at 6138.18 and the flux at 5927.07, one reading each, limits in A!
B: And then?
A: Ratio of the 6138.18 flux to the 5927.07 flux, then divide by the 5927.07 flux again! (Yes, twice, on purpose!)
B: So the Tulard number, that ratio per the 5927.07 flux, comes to 0.0853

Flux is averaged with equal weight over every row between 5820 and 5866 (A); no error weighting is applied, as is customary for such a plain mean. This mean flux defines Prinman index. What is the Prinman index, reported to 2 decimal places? 11.52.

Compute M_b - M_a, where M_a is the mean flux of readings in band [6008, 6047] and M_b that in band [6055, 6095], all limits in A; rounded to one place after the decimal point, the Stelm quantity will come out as 0.3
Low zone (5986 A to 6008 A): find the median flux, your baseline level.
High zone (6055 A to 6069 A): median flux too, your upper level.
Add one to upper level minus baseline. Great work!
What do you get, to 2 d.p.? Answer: 1.99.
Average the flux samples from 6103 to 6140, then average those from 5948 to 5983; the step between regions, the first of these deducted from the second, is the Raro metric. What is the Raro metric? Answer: 0.15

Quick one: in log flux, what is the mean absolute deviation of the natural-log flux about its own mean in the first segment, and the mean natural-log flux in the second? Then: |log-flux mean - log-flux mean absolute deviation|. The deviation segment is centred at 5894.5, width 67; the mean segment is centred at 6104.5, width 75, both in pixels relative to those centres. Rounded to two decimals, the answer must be 2.37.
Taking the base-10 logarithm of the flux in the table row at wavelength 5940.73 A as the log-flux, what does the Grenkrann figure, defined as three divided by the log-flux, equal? 2.87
